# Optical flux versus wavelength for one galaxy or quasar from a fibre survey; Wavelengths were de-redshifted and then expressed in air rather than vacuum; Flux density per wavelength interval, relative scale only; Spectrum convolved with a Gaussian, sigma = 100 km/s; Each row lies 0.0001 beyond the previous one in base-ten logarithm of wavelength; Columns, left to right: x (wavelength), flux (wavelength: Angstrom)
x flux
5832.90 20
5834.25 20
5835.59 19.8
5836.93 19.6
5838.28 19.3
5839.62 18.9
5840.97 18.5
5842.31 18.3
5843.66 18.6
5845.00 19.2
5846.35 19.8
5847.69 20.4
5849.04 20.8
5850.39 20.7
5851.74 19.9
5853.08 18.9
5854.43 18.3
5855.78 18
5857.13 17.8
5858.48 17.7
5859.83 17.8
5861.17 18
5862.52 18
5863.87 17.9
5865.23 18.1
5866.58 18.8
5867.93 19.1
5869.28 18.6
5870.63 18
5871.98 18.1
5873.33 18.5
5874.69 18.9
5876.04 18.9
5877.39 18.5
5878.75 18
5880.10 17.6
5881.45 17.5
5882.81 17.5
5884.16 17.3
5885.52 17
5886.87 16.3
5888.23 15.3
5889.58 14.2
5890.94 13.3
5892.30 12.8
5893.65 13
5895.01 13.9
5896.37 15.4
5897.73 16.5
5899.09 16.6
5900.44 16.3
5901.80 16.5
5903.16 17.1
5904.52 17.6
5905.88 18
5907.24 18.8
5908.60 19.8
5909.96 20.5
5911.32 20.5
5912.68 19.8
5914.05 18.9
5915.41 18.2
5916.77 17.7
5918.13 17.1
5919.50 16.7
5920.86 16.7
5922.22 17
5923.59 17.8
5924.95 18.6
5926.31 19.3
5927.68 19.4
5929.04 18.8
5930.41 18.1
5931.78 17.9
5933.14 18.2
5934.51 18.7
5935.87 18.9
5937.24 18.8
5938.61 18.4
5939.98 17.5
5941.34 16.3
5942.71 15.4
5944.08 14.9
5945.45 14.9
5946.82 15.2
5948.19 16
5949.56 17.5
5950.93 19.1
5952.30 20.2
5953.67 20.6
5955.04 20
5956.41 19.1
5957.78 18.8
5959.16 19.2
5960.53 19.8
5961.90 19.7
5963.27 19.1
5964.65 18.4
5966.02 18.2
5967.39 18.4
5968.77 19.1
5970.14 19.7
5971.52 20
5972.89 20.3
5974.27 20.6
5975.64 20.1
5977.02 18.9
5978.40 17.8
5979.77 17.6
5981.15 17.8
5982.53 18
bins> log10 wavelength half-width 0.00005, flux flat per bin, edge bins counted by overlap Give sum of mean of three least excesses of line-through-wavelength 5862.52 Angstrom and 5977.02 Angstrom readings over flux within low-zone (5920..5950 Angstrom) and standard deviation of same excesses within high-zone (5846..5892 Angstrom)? 1.0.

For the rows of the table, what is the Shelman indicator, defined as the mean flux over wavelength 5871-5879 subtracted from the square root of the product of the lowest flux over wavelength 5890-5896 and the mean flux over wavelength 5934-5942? -3.3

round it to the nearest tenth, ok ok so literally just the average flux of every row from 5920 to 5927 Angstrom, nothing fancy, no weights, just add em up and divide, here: 17.9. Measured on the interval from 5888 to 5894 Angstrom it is 13.7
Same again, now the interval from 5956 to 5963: 19.3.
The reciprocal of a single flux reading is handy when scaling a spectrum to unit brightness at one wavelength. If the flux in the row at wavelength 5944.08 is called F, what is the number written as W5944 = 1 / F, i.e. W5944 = 0.0671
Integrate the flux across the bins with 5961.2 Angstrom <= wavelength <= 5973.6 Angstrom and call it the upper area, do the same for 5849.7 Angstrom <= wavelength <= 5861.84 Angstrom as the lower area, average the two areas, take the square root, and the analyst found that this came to 15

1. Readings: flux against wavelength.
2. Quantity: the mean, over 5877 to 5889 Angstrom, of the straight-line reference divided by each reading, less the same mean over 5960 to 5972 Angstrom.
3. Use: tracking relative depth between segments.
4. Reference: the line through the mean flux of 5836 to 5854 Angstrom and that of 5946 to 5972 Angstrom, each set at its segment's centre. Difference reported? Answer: 0.14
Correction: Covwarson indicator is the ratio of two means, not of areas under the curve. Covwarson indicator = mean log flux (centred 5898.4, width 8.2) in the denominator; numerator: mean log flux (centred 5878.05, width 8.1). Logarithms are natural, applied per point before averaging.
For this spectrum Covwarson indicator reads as 1.05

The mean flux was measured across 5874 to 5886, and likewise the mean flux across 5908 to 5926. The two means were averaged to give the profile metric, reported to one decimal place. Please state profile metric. 18.2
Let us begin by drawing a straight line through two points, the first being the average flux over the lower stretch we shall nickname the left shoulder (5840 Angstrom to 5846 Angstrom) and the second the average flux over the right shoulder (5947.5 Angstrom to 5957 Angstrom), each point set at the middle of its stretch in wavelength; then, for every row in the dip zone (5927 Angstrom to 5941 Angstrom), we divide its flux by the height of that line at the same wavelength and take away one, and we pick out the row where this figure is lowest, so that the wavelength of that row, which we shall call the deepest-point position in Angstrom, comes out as 5939.98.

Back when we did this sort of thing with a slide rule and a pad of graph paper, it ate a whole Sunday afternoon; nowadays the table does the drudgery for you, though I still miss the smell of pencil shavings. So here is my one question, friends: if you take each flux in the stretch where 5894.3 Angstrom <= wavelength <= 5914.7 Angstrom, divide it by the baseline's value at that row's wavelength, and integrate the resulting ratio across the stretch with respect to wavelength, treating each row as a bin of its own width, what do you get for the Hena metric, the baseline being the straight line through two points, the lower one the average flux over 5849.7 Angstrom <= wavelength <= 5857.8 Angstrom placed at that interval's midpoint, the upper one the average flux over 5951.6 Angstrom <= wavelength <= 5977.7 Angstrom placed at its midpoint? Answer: 19 Angstrom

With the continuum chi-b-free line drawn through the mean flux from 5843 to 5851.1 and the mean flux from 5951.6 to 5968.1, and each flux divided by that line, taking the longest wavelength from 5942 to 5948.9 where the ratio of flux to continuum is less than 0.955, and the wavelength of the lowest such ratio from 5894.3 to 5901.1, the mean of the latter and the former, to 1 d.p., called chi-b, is 5921.6 Angstrom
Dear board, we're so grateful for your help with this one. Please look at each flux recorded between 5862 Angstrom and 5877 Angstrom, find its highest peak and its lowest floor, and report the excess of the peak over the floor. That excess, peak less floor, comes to 1.2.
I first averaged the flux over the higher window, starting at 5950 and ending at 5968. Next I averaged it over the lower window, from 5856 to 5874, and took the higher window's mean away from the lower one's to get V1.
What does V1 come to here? -1.1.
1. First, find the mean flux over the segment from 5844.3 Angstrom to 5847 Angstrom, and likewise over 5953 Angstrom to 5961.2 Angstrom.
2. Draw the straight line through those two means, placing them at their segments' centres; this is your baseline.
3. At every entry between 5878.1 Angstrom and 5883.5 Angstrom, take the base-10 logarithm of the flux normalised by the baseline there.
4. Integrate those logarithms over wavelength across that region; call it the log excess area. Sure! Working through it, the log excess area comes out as -0.24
